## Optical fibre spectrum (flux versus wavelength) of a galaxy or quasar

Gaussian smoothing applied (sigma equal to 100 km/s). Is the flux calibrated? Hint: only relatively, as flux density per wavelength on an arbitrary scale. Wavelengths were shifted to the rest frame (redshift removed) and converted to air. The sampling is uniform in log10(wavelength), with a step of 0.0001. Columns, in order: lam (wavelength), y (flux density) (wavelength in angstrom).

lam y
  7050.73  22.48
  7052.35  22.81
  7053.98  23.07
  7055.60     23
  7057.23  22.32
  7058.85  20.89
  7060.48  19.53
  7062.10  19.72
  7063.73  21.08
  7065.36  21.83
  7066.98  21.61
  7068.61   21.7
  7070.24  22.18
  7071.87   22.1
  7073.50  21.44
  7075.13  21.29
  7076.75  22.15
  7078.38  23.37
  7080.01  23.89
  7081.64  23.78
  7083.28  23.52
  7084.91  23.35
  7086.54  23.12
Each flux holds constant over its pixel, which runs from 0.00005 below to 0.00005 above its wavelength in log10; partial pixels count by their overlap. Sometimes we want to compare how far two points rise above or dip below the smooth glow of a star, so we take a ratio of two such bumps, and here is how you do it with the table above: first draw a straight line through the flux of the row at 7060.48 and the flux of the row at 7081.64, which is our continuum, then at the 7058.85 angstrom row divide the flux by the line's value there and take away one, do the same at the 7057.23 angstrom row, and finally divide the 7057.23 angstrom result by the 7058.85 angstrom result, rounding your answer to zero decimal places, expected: 2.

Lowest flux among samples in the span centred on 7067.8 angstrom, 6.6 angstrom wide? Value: 21.61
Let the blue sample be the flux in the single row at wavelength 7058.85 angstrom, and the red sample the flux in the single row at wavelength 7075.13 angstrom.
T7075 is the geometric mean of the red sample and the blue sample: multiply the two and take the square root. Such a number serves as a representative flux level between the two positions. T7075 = 21.1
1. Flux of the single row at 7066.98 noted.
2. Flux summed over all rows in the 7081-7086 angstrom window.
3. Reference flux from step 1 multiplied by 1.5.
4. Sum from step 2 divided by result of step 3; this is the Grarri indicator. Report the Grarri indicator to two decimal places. 2.18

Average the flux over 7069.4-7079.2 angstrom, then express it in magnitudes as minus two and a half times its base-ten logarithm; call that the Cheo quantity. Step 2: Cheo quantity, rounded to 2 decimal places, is -3.36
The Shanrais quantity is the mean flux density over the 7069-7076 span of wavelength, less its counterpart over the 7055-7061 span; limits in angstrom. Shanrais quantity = 0.3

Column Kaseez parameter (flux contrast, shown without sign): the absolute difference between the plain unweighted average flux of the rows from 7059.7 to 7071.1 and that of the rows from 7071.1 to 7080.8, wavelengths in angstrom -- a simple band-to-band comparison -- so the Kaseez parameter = 1.3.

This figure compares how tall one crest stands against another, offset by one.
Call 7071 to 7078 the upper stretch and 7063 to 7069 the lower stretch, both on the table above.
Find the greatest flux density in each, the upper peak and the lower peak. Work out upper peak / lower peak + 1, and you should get 2.01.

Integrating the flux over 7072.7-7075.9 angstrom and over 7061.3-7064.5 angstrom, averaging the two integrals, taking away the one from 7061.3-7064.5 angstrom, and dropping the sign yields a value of 1.6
